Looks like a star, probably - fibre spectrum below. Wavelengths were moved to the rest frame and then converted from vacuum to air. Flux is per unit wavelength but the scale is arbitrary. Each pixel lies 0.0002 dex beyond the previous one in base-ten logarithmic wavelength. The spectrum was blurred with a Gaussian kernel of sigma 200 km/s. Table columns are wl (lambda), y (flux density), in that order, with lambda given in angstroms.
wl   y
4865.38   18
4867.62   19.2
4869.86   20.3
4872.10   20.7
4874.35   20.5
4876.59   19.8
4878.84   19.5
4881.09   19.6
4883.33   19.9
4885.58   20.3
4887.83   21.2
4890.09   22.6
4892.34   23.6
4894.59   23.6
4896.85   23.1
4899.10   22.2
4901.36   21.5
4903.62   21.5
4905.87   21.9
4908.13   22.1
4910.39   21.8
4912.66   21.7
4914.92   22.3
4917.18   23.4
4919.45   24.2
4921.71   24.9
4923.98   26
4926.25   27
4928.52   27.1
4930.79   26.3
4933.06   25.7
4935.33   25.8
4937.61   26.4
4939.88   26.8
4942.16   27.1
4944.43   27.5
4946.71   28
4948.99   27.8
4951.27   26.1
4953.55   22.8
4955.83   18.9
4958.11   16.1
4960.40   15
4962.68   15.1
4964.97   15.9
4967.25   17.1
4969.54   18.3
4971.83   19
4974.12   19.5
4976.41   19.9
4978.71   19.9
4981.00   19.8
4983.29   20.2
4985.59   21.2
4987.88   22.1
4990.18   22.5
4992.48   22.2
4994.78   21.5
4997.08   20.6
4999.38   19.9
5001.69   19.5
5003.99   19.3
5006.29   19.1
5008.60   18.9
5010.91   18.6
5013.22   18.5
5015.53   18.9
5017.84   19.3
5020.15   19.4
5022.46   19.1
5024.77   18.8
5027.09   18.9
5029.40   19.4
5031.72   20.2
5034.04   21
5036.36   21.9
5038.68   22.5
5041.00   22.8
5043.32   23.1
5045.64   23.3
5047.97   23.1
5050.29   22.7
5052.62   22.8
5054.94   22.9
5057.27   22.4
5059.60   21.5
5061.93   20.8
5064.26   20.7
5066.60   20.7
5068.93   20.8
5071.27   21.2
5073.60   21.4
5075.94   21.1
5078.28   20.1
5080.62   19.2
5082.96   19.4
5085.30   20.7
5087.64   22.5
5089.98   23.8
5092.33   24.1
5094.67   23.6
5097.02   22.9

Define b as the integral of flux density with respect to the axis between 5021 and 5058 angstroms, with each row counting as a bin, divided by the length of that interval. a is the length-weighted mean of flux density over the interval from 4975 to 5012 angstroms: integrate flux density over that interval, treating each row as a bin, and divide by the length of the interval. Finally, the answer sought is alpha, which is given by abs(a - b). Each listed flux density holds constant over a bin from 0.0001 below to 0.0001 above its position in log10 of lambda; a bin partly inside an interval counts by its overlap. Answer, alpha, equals 1.2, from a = 20.3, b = 22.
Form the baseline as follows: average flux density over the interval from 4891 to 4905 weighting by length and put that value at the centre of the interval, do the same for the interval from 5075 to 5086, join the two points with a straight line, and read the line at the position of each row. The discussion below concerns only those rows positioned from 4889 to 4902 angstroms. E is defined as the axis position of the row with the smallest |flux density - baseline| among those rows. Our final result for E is 4890.09 angstroms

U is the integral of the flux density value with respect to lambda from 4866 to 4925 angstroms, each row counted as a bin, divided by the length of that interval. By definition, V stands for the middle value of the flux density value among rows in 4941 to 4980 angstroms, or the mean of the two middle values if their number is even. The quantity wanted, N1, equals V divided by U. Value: 0.9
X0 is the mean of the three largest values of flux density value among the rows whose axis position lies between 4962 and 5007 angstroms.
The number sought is 22.3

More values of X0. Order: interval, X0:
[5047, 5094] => 23.7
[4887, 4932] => 26.8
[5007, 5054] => 23.2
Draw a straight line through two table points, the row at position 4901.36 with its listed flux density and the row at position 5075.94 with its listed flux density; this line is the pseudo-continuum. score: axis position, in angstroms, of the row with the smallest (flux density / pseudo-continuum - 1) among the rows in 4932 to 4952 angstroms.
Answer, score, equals 4933.06 angstroms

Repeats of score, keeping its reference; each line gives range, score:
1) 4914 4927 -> 4914.92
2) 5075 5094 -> 5080.62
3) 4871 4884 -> 4878.84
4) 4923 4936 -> 4933.06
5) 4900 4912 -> 4901.36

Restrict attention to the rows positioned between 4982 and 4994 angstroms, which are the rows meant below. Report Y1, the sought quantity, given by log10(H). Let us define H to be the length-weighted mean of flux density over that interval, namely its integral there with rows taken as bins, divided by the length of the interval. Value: 1.33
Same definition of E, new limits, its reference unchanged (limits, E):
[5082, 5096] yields 5082.96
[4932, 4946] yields 4933.06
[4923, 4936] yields 4933.06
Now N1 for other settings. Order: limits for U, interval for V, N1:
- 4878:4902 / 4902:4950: 1.2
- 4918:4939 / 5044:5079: 0.8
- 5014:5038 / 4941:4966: 1.2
